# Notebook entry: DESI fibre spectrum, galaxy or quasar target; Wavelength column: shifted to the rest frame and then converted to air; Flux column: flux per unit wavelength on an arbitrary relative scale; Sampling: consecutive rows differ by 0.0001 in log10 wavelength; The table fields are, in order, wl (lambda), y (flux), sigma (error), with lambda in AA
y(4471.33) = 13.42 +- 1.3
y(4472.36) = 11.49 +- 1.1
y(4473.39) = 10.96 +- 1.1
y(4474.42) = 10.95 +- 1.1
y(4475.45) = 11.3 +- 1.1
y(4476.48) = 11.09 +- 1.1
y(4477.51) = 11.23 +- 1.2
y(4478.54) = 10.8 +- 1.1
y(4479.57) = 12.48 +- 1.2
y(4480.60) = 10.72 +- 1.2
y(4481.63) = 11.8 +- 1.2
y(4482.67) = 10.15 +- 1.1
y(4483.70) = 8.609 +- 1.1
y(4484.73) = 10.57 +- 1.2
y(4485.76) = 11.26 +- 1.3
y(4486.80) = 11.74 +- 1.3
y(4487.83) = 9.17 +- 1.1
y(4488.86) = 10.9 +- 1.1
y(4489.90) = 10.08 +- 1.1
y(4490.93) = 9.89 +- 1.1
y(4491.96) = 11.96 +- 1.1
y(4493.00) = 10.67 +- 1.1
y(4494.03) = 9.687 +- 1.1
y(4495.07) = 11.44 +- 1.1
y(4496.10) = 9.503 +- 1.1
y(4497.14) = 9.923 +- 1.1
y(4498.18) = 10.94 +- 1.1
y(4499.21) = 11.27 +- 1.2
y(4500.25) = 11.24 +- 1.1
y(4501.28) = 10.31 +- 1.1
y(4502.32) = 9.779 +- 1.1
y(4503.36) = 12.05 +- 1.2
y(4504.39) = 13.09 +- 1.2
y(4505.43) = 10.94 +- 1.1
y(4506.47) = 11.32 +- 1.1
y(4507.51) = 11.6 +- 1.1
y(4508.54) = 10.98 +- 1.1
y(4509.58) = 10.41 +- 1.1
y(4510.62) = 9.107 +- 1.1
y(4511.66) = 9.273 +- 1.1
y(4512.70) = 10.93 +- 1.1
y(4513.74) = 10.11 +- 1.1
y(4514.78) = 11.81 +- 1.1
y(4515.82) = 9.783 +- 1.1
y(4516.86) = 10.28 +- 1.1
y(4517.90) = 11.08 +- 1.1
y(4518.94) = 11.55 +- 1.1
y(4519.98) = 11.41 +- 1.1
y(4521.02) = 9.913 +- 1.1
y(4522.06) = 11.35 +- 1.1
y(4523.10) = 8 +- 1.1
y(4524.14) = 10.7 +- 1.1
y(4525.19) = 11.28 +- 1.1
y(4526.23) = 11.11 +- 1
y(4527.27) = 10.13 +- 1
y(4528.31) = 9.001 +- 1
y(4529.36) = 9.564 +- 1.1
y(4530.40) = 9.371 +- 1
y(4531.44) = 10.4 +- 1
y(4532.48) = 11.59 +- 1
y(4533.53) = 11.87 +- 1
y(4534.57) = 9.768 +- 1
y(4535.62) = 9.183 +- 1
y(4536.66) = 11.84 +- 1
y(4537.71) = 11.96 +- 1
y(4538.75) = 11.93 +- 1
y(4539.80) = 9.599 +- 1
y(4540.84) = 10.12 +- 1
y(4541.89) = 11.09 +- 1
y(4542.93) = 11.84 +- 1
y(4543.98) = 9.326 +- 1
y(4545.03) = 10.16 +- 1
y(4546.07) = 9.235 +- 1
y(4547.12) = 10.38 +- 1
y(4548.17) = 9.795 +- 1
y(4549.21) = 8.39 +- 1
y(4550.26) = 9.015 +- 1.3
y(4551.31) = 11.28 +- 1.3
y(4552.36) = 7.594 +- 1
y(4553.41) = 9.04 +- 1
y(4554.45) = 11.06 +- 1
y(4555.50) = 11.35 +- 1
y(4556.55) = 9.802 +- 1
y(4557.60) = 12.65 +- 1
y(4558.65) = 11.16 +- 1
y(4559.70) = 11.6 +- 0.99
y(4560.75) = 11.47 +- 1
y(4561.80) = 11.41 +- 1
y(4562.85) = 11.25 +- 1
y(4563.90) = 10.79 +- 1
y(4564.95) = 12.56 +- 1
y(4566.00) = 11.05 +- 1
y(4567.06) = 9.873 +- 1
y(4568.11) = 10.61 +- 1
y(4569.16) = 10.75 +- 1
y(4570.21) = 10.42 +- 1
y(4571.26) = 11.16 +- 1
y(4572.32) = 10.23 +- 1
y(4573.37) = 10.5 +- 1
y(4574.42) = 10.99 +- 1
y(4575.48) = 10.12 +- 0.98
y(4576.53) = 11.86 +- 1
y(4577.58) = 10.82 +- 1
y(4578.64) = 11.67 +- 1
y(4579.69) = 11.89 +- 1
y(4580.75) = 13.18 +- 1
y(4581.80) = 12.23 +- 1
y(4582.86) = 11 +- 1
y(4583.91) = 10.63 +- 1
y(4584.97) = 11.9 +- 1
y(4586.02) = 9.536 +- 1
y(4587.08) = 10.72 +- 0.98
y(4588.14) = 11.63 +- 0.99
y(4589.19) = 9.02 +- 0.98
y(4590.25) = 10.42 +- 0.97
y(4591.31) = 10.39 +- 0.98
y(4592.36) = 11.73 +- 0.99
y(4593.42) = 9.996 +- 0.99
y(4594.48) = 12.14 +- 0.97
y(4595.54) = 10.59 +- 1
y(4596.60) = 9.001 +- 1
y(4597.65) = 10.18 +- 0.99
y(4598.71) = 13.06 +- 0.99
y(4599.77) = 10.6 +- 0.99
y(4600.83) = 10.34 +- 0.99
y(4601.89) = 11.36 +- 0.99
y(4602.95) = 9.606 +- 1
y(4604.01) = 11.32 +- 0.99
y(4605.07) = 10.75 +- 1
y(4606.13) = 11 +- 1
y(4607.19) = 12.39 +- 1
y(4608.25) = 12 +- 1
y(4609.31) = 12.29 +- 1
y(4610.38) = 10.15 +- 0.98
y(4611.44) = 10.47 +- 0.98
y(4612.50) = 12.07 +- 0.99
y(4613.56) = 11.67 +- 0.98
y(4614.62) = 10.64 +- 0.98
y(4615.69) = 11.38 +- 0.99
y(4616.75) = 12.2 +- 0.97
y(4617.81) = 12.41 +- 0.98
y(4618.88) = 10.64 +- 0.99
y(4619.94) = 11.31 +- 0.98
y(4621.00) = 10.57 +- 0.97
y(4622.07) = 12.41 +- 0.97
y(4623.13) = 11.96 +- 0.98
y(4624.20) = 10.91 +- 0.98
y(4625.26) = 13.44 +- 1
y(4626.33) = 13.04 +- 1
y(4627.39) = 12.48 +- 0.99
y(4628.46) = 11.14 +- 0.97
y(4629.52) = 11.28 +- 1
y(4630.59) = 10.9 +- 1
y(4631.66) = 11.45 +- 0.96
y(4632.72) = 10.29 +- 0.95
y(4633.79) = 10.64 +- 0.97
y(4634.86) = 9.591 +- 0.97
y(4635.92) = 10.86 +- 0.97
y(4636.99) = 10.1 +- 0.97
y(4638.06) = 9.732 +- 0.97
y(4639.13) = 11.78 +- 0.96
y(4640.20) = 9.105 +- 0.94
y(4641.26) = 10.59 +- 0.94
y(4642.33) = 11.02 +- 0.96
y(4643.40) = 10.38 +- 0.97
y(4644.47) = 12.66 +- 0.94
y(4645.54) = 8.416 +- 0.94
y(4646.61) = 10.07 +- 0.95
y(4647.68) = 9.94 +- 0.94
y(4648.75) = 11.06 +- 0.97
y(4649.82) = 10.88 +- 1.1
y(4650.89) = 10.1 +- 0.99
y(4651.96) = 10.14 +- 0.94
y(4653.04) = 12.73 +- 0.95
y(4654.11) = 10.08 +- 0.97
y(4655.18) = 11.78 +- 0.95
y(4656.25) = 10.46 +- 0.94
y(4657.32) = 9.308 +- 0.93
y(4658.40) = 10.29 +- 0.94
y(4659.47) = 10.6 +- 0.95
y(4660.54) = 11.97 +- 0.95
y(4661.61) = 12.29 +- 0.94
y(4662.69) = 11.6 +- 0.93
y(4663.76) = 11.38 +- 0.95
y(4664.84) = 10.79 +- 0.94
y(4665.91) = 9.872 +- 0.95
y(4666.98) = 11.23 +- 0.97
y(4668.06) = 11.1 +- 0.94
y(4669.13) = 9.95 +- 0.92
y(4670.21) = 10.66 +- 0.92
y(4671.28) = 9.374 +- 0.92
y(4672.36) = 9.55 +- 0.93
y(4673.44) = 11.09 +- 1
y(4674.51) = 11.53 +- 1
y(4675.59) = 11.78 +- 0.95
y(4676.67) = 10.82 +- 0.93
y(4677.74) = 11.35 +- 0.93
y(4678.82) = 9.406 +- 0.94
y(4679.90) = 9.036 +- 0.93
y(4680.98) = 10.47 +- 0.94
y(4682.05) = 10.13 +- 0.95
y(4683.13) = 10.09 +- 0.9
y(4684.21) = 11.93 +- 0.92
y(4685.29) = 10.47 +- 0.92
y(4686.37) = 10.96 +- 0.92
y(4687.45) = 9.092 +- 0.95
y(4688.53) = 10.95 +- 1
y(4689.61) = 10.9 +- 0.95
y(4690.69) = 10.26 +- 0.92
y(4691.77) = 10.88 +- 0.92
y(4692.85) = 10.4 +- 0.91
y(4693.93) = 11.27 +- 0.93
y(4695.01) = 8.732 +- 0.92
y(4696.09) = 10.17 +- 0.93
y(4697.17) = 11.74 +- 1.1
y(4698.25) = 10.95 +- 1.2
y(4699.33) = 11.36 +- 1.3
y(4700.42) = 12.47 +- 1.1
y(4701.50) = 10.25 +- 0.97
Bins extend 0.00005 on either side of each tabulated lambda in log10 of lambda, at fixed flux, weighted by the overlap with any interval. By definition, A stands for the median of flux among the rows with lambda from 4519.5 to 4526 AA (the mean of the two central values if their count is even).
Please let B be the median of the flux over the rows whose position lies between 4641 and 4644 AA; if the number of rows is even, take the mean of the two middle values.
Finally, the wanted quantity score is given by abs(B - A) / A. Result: 0.036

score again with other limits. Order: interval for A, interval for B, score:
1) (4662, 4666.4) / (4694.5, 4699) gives 0.047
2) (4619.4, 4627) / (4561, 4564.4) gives 0.059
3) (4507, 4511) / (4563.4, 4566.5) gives 0.033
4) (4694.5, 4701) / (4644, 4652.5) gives 0.093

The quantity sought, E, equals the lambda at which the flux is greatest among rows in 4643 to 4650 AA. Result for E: 4644.47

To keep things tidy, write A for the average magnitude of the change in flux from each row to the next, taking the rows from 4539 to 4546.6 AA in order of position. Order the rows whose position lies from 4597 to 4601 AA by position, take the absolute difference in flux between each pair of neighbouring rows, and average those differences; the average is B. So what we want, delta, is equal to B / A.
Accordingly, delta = 1.7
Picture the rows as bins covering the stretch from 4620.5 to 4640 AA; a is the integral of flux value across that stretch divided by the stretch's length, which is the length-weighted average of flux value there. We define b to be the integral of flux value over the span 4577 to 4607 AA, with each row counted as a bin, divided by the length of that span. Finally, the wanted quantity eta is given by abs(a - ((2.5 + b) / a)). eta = 10.01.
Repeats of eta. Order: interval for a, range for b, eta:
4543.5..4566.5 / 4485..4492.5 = 9.22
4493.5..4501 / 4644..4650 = 9.34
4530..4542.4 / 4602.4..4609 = 9.46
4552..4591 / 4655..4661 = 9.72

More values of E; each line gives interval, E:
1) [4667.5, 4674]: 4668.06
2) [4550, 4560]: 4557.60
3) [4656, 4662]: 4661.61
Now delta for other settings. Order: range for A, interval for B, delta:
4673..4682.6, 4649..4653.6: 1.5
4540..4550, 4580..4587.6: 1.1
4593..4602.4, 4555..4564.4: 0.5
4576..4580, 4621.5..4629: 1.5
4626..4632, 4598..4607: 1.9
